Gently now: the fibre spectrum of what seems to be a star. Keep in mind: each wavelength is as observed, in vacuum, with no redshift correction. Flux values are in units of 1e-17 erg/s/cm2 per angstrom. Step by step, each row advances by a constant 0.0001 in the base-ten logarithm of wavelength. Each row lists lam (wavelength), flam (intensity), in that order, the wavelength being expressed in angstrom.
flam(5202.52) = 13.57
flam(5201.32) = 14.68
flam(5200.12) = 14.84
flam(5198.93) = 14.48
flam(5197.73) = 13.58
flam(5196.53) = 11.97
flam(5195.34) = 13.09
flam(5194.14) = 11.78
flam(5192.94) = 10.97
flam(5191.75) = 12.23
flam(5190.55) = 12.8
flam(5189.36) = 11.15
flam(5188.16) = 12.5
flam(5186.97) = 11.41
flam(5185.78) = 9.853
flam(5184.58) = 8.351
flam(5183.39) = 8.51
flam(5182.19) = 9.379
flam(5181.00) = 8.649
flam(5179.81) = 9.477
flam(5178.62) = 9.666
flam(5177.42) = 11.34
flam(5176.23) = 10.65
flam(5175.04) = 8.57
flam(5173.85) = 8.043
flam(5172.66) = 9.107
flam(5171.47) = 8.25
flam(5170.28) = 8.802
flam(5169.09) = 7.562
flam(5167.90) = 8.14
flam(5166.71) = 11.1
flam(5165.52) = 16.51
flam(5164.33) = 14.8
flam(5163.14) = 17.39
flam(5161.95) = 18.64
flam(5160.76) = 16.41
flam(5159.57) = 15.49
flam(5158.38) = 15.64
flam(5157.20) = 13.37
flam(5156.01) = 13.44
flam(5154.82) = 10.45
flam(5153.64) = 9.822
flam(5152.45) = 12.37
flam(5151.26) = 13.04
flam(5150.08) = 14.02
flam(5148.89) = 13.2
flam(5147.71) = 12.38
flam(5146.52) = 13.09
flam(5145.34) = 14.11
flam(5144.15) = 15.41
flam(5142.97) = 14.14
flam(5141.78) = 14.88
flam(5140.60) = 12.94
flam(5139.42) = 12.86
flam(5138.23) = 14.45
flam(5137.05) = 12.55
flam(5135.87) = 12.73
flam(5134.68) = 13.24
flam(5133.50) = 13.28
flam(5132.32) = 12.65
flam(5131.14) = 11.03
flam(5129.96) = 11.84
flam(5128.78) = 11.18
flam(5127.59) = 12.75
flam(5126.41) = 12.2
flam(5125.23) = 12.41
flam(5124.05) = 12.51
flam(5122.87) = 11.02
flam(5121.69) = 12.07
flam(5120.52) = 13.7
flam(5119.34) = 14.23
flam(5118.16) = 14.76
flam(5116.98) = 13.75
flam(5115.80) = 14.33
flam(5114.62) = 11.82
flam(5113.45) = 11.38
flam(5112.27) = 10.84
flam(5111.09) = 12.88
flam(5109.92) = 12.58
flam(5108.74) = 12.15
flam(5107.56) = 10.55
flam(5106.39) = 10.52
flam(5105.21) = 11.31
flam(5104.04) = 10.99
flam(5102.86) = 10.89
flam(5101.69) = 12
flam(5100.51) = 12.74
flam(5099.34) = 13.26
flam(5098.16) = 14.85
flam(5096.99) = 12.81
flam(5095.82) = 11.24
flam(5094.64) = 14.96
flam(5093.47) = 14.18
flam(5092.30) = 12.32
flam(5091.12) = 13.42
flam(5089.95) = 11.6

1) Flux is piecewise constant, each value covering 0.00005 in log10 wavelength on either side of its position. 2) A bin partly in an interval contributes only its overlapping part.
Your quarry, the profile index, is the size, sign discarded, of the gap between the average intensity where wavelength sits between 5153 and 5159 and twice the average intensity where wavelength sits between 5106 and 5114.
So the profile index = 10.6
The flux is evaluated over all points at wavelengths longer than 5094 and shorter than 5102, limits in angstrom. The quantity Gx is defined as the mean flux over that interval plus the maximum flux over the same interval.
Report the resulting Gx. 28.1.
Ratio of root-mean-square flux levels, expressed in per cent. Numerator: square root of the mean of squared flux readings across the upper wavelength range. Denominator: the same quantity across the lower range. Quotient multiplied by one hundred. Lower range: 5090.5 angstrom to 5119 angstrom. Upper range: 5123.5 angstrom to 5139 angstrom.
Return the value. 100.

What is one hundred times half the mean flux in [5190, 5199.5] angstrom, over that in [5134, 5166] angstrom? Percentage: 45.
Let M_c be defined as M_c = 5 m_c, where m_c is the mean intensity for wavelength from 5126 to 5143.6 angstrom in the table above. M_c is 64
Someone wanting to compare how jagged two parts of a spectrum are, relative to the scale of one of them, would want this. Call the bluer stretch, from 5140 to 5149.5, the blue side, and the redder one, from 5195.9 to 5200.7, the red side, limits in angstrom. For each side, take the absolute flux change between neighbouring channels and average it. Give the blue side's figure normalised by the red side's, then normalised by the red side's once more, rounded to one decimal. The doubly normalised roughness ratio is 1.2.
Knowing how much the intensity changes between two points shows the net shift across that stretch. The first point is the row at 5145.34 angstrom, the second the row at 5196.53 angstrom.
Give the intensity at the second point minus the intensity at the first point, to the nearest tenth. -2.1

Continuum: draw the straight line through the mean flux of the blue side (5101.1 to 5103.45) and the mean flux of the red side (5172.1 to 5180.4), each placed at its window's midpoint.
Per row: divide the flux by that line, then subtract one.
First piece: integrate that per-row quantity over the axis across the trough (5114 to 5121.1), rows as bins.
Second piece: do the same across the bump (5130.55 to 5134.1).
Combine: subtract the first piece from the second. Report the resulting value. -1.19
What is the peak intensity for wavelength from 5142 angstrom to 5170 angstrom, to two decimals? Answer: 18.64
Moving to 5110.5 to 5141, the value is 14.76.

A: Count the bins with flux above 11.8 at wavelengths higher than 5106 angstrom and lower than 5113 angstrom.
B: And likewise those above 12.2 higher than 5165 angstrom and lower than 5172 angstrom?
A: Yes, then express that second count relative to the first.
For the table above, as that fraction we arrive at 0.33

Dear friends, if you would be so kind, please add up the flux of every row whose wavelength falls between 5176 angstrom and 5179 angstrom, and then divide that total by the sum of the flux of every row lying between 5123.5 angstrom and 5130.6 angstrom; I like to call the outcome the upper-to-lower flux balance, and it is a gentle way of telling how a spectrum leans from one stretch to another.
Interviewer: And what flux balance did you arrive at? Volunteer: 0.43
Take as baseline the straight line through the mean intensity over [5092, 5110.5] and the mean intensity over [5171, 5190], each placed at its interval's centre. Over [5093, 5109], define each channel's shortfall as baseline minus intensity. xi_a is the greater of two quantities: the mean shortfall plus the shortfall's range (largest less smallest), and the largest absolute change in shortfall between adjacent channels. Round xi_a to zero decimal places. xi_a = 4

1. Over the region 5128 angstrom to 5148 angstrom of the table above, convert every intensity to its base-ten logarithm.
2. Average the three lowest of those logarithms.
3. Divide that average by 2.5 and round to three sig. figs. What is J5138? 0.422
